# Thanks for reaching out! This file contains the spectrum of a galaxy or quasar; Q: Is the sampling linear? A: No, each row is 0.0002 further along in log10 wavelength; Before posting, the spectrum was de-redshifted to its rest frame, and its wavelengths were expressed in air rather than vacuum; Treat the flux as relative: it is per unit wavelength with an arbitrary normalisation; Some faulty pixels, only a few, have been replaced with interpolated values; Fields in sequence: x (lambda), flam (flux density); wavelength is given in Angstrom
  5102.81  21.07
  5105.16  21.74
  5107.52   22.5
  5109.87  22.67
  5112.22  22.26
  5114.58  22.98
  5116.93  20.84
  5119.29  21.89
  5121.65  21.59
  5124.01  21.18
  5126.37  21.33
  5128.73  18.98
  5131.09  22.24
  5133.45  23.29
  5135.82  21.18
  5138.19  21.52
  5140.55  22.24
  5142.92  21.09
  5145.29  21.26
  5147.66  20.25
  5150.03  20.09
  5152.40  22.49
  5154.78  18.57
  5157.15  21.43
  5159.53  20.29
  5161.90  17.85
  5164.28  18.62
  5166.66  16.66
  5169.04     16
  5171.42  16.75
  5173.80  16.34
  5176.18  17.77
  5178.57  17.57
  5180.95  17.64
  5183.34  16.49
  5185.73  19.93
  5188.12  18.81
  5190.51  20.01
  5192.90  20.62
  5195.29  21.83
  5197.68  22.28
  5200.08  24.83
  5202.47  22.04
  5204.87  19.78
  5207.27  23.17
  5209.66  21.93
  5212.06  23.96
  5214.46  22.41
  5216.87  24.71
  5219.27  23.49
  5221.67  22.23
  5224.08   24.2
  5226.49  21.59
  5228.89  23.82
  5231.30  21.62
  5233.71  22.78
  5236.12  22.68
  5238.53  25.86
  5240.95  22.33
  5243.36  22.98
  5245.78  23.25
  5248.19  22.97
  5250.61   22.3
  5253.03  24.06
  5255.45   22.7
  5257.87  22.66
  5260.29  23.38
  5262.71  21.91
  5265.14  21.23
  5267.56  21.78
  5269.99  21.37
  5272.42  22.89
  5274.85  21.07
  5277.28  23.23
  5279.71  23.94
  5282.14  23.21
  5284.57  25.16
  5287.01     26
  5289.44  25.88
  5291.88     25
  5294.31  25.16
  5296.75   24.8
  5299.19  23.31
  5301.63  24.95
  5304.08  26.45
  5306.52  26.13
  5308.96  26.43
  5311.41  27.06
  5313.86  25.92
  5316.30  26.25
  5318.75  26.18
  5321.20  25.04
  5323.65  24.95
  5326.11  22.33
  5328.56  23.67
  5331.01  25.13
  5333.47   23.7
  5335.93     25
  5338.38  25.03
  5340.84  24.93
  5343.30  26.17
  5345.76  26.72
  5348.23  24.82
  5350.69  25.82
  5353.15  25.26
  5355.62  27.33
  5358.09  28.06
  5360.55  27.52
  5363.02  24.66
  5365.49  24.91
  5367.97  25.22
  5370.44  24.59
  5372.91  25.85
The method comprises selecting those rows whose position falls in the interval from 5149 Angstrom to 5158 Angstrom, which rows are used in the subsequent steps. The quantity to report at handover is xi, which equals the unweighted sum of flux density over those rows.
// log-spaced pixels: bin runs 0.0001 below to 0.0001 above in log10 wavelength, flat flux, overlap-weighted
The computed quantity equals 83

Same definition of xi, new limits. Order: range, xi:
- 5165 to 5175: 66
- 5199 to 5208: 90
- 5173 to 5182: 69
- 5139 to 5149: 85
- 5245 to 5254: 93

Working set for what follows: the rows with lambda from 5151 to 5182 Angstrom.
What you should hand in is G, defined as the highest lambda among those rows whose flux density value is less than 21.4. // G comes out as 5180.95 Angstrom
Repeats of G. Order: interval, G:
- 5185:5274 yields 5269.99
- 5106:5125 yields 5124.01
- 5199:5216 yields 5204.87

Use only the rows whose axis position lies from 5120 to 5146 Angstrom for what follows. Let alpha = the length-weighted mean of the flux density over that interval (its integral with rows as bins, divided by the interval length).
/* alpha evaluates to 21.5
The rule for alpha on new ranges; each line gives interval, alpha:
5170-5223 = 20.7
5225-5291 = 23.1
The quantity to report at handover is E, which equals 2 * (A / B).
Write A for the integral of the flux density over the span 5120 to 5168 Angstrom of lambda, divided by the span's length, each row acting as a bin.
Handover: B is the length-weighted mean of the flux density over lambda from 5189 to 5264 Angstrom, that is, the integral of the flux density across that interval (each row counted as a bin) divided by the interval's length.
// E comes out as 1.8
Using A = 20.6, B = 22.7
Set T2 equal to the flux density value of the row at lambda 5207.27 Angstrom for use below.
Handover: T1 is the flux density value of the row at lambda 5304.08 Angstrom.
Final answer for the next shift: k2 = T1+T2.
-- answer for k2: 50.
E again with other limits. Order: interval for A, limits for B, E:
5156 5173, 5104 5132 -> 1.7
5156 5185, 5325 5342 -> 1.5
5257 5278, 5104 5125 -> 2.0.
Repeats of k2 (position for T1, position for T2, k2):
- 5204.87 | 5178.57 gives 37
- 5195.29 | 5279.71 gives 46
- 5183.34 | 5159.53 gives 37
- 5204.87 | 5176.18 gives 38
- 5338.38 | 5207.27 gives 48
